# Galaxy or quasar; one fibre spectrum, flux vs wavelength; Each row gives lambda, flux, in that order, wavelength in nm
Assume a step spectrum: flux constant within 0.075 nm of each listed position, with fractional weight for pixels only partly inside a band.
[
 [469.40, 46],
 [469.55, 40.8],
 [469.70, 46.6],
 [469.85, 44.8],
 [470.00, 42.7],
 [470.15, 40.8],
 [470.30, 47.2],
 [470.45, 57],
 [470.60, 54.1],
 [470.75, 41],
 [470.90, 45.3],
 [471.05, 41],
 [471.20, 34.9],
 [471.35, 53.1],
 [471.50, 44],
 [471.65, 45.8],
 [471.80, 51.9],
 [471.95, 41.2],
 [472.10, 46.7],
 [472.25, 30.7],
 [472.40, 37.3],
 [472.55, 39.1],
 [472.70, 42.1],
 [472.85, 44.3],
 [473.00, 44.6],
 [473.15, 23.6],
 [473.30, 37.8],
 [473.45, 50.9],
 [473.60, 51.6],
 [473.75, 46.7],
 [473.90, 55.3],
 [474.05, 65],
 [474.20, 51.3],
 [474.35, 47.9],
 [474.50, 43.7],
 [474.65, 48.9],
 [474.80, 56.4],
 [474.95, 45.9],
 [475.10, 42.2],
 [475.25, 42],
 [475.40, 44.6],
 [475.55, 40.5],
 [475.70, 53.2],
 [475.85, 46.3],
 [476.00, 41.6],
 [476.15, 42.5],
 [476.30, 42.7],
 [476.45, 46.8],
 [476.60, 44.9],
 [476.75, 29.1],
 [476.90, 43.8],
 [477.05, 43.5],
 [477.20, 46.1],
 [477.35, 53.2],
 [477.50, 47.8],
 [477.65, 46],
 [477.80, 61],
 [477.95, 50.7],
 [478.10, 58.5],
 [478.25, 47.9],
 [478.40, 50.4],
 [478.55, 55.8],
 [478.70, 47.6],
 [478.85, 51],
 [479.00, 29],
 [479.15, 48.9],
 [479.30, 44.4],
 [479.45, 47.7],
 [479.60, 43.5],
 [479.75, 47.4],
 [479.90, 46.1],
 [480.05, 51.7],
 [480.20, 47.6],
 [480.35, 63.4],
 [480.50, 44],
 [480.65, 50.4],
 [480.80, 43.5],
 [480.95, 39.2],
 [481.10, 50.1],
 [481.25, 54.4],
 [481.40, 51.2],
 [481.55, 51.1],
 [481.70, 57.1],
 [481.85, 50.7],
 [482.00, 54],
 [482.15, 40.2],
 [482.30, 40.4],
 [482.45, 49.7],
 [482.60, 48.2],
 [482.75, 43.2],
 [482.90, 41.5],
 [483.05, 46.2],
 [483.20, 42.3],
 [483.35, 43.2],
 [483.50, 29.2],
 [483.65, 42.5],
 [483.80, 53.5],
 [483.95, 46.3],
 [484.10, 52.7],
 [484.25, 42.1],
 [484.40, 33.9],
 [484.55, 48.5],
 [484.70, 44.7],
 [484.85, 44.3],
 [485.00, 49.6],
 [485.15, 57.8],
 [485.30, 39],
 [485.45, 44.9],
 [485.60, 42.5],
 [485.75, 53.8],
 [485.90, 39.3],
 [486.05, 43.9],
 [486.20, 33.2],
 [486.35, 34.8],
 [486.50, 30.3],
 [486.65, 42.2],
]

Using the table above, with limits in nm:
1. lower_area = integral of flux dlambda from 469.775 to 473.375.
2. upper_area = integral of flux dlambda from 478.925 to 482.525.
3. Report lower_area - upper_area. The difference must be -17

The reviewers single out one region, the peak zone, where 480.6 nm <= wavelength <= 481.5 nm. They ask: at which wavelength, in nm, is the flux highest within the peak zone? 481.25 nm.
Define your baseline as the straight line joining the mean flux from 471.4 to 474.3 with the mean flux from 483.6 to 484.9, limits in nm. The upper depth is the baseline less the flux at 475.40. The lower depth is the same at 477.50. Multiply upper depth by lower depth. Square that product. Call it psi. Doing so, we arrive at 1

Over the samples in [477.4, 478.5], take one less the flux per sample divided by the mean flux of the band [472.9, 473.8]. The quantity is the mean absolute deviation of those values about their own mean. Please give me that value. 0.11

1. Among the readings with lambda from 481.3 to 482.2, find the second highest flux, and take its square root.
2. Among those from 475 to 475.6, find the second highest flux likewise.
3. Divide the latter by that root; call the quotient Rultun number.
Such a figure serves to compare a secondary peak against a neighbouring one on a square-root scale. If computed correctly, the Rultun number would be 5.7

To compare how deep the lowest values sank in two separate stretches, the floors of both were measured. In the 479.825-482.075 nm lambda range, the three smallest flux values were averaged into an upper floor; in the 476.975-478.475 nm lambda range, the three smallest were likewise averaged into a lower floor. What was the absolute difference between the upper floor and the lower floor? 3.0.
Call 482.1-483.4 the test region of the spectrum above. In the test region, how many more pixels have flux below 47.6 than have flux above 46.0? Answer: 4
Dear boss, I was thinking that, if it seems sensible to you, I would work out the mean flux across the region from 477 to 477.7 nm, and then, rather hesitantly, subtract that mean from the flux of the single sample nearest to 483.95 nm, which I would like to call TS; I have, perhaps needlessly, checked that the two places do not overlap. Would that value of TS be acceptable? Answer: -1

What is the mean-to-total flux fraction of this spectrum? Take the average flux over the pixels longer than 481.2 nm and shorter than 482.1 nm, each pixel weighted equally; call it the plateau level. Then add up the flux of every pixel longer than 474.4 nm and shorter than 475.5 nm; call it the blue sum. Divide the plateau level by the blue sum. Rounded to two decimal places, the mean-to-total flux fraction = 0.16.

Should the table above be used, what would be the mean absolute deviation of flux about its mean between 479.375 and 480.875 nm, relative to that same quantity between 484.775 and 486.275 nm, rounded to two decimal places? 0.74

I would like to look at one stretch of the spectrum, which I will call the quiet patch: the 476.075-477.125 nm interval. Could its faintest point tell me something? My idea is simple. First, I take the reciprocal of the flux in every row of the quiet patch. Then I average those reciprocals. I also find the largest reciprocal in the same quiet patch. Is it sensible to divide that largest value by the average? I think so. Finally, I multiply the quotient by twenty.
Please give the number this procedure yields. 28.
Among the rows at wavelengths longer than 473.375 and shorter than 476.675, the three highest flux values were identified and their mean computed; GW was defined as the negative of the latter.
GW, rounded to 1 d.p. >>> -58.9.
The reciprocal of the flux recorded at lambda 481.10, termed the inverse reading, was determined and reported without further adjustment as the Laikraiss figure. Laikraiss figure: 0.020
